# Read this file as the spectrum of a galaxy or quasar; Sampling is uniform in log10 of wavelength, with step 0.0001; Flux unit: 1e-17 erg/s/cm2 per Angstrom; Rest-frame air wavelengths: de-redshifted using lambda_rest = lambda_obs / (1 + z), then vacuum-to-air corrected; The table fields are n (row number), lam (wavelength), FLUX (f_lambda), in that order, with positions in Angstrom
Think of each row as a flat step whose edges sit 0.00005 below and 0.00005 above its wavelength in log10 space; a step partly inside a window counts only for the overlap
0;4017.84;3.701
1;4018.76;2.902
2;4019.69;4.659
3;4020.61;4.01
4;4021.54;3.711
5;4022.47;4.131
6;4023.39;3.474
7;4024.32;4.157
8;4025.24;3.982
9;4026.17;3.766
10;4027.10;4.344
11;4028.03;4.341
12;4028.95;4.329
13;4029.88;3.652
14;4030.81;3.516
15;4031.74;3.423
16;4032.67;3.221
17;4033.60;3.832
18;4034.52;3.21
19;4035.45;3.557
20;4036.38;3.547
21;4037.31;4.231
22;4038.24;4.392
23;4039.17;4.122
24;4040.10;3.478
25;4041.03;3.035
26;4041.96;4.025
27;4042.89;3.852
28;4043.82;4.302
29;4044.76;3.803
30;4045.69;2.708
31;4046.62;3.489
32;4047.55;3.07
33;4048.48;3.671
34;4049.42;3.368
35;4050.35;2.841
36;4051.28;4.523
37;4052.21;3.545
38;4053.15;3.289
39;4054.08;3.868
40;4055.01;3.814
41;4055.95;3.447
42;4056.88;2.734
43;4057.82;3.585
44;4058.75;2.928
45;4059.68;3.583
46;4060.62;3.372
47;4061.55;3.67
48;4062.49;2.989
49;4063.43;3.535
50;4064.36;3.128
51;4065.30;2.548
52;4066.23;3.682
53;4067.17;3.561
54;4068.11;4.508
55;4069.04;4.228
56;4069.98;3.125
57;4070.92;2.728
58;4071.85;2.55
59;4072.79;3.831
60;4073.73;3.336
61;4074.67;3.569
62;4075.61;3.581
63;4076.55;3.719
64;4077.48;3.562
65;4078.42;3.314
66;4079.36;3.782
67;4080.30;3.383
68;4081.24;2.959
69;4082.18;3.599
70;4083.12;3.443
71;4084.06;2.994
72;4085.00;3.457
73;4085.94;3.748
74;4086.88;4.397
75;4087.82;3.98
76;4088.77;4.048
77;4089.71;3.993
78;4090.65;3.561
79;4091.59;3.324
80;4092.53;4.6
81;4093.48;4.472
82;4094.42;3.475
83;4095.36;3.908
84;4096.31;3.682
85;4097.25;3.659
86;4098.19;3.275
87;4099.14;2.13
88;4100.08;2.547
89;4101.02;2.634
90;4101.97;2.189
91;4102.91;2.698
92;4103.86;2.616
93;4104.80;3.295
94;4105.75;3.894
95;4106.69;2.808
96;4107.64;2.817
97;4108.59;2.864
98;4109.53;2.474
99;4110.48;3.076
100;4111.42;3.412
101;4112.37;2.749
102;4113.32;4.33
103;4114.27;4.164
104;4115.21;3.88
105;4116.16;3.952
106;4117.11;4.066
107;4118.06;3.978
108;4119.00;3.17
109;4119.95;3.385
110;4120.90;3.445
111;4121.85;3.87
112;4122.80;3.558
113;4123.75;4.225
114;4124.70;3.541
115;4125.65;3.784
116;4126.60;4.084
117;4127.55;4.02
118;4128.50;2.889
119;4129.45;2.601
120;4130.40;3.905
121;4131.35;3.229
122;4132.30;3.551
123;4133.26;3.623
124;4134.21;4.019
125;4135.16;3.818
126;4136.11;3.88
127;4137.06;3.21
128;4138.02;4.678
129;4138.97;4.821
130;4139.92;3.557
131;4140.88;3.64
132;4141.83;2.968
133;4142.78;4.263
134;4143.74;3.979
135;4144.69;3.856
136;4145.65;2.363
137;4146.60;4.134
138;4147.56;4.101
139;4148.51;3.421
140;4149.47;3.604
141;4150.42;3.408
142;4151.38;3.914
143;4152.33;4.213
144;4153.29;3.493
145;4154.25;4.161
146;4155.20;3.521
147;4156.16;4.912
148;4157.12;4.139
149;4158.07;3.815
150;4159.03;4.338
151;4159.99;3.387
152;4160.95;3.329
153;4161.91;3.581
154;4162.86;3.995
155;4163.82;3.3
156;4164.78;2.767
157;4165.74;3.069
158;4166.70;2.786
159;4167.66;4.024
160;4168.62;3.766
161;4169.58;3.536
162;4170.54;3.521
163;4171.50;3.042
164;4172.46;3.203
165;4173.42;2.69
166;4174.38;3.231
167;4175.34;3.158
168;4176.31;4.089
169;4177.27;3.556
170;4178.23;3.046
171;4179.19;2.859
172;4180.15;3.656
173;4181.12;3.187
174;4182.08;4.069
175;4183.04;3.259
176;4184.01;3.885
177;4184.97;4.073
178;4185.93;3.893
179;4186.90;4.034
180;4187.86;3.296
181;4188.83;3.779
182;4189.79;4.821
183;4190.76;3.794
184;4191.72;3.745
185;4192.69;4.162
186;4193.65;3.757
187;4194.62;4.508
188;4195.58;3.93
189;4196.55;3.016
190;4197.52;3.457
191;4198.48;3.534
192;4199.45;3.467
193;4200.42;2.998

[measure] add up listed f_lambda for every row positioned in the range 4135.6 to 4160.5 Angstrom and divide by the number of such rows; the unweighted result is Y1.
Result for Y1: 3.84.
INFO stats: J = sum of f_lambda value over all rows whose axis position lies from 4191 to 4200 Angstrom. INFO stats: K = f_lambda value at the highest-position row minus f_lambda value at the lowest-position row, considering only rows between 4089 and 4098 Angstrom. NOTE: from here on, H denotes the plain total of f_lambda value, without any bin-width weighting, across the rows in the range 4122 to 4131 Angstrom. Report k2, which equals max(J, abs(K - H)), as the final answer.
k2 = 33.6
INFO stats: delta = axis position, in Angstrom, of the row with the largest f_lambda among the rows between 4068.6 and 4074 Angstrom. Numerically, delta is 4069.04 Angstrom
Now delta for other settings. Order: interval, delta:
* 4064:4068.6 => 4068.11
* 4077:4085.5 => 4079.36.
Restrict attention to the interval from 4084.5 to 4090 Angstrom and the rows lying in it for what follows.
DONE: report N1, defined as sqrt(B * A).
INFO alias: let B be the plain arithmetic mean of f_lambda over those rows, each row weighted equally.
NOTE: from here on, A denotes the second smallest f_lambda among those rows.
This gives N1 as 3.8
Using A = 3.748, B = 3.94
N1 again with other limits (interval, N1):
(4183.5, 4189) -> 3.8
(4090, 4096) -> 3.7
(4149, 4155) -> 3.6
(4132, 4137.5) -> 3.6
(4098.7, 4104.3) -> 2.3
